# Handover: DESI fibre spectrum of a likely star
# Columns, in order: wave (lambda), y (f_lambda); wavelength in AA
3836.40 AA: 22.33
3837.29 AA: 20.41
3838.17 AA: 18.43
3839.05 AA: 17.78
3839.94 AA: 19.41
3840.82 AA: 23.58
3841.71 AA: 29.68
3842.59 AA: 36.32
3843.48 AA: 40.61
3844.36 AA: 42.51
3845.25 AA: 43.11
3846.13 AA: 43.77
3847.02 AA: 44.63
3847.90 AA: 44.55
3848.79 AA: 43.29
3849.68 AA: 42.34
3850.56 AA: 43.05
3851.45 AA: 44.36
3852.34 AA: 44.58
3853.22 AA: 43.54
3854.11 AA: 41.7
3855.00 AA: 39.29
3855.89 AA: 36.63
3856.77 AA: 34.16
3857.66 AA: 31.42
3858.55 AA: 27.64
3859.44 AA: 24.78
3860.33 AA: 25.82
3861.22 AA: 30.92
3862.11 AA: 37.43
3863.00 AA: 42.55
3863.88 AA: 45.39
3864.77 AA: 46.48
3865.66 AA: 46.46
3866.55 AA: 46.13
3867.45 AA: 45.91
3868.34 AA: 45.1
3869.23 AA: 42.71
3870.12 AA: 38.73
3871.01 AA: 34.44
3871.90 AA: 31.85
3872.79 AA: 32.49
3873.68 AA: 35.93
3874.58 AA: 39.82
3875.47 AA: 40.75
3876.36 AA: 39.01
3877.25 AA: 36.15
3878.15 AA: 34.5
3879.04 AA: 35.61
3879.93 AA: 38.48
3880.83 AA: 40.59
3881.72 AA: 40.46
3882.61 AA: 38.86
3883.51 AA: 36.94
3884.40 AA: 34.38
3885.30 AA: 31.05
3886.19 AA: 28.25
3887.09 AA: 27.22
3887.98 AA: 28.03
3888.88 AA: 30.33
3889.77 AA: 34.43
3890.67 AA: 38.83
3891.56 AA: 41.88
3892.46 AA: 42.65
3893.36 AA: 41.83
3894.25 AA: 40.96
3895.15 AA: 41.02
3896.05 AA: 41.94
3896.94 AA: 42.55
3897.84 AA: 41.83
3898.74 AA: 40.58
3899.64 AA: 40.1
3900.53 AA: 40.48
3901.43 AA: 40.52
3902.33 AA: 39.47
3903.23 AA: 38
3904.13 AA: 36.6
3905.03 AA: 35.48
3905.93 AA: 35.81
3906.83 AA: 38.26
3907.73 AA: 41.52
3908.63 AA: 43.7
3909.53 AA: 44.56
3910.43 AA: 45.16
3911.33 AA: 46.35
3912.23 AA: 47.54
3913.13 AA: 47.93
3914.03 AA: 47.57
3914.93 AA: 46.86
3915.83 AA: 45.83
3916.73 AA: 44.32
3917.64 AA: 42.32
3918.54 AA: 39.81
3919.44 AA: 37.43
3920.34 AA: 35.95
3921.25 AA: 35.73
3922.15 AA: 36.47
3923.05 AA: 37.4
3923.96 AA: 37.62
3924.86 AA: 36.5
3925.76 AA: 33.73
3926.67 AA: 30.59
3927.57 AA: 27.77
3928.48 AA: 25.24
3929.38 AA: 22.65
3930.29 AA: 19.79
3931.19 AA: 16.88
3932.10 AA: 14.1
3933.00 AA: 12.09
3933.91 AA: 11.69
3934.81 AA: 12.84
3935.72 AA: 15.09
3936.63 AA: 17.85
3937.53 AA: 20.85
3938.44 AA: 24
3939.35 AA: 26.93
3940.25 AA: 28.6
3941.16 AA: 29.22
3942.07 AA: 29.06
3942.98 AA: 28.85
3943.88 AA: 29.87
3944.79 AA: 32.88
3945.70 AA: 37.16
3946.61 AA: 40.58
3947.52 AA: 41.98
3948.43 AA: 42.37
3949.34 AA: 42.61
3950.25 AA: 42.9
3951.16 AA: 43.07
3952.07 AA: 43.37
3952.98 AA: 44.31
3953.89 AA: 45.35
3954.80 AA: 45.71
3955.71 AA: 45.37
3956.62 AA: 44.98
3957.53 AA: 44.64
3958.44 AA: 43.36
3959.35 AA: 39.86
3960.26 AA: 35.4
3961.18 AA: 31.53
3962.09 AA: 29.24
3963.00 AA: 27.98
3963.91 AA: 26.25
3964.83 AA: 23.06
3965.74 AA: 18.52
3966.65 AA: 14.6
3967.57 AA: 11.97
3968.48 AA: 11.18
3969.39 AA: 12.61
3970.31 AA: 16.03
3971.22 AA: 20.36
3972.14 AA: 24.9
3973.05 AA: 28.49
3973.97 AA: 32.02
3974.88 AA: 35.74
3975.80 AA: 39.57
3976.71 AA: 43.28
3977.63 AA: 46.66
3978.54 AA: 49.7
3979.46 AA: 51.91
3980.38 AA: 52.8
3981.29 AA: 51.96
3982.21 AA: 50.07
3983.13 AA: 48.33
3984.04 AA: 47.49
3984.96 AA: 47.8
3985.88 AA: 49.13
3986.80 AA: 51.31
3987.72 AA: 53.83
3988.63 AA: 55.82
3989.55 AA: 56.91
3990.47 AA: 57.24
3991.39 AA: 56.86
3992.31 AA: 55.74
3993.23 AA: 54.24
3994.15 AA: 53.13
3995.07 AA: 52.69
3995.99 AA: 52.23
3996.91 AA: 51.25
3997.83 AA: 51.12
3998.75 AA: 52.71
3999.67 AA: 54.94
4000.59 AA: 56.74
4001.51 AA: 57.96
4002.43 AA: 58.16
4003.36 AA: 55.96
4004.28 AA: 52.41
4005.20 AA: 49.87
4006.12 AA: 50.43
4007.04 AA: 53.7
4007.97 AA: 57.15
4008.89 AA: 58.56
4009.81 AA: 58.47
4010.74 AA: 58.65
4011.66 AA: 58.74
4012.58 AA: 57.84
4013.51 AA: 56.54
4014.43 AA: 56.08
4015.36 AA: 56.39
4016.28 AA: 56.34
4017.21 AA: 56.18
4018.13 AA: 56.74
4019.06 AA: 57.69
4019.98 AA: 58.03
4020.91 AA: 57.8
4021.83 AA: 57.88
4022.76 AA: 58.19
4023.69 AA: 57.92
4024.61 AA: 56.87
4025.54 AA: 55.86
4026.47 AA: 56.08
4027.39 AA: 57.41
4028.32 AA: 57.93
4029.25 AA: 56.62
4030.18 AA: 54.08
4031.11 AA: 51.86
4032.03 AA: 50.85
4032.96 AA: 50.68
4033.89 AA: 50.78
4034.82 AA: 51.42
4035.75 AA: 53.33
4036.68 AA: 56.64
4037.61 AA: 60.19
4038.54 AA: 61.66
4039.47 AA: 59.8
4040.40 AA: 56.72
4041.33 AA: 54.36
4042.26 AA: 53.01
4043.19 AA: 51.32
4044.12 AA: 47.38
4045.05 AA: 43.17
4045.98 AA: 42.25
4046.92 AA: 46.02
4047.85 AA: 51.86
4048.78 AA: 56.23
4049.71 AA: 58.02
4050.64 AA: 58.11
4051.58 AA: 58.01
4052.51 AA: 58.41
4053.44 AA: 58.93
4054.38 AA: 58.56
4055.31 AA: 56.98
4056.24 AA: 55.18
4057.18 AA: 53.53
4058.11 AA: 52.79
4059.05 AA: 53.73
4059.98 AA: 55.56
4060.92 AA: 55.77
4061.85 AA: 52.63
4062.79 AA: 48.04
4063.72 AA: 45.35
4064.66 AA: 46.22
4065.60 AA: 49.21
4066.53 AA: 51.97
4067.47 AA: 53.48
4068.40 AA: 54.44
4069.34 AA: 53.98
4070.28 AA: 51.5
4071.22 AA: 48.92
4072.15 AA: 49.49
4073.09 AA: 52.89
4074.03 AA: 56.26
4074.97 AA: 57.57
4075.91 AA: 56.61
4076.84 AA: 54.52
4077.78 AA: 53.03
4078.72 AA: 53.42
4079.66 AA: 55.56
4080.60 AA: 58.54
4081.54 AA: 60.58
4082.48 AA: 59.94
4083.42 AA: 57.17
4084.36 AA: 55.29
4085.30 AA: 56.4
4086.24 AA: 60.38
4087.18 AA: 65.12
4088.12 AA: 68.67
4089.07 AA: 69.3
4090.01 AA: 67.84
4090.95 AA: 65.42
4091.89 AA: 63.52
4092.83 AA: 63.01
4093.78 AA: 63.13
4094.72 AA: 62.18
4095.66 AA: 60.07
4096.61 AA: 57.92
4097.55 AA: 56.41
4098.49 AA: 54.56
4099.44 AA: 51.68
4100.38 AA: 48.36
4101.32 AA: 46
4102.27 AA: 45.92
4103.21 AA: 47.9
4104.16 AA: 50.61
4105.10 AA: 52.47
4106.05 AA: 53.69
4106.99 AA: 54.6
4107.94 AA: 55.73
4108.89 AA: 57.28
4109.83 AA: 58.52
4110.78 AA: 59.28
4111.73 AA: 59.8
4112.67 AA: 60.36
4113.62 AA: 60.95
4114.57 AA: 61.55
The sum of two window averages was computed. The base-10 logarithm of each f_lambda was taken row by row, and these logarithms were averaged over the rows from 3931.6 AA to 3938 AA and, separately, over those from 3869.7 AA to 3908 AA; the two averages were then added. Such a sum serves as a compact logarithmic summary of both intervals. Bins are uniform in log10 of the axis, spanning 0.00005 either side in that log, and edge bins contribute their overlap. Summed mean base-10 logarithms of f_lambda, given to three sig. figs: 2.74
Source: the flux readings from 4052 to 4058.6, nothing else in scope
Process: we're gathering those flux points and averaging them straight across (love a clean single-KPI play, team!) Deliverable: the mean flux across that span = 56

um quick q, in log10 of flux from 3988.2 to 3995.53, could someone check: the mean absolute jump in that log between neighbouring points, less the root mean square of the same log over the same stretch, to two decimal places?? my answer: -1.74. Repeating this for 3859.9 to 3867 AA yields -1.56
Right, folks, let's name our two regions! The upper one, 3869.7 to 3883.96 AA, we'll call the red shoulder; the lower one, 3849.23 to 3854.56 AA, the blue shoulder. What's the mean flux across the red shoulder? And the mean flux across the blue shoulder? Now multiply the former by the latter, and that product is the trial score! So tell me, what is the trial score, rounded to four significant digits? 1608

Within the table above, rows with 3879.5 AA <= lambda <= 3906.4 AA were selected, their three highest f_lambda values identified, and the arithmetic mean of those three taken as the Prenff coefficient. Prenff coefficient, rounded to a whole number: 42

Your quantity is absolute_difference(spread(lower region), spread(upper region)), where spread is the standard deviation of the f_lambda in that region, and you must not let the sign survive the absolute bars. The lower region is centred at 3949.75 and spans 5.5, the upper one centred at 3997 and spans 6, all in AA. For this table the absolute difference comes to 1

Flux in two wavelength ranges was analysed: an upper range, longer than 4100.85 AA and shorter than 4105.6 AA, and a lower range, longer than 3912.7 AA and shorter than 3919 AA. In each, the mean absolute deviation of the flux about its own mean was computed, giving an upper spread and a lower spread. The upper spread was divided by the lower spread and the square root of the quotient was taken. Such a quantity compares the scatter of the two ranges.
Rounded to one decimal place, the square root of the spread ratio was 1.0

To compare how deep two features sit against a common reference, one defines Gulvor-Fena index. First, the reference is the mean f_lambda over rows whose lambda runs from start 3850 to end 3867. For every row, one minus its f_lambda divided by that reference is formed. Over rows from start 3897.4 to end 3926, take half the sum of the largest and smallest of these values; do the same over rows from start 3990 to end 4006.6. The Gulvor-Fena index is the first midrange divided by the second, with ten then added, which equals 10.1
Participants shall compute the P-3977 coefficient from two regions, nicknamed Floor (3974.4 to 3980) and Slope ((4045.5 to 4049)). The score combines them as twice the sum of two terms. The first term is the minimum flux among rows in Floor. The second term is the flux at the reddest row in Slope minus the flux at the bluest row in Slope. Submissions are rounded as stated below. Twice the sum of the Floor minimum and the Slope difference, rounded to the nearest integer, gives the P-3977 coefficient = 99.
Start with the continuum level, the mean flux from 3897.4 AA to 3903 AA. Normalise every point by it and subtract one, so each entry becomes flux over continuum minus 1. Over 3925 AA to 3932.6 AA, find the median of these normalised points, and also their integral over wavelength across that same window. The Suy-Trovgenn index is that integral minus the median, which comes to -2.6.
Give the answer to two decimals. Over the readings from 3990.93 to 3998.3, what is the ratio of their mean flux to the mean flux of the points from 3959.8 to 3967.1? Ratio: 2.07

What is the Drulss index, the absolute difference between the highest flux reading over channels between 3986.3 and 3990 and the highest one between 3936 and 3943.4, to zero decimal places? 28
